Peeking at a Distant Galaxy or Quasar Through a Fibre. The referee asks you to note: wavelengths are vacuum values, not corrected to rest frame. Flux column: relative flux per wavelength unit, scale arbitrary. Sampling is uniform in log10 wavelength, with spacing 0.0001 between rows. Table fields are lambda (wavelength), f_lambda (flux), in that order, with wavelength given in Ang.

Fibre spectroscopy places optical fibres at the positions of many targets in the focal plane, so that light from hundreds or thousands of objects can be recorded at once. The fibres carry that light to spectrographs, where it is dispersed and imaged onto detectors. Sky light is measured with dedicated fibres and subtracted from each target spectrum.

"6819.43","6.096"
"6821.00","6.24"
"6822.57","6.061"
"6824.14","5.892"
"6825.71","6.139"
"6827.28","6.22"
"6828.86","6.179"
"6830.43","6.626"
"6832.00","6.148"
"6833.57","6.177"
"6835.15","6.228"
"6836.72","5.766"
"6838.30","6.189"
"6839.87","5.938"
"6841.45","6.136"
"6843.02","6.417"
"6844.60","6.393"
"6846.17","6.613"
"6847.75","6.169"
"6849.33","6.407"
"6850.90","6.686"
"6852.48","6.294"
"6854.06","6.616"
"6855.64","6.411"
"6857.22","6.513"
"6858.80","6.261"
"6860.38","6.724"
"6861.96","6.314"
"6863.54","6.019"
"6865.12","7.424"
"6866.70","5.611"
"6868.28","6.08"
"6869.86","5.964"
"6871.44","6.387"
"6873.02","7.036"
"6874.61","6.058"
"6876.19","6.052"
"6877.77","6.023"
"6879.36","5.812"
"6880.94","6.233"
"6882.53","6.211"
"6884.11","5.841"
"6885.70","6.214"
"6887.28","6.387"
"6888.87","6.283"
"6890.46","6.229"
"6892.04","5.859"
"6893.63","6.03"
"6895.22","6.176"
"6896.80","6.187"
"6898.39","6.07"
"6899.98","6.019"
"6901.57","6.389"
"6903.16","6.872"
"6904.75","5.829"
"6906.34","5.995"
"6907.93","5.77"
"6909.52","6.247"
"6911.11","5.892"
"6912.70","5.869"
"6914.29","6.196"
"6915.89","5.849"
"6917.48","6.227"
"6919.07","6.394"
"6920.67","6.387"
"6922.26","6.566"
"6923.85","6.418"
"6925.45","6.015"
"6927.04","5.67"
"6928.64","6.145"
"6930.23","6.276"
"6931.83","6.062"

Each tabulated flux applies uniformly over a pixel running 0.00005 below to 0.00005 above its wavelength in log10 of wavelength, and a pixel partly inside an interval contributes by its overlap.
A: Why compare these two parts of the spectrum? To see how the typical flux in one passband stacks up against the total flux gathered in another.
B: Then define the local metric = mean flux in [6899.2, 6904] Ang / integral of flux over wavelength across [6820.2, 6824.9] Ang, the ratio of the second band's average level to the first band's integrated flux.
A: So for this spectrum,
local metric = 0.225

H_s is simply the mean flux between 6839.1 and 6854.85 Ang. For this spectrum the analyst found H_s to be 6.367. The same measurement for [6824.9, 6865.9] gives 6.346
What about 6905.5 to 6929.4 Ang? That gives 6.109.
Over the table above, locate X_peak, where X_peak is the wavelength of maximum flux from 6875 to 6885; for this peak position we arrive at 6880.94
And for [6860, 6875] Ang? 6865.12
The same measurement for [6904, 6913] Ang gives 6909.52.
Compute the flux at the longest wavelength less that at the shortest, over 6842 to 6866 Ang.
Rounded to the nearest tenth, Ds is 1.0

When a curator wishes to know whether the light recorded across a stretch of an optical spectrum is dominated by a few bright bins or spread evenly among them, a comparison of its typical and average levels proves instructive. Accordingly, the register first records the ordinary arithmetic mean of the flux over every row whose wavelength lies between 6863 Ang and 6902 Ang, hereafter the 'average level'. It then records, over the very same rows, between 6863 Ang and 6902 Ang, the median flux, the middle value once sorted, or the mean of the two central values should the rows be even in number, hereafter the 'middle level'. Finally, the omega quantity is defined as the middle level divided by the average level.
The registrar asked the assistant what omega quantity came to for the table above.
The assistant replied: 0.98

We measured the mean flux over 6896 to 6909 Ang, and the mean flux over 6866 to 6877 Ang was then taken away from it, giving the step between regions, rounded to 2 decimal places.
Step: -0.03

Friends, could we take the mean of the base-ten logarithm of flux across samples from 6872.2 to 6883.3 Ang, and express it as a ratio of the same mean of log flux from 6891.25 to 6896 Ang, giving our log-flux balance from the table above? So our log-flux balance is 1.02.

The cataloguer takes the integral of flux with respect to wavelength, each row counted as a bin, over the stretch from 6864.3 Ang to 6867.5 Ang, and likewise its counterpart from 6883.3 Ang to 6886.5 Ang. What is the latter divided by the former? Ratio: 0.927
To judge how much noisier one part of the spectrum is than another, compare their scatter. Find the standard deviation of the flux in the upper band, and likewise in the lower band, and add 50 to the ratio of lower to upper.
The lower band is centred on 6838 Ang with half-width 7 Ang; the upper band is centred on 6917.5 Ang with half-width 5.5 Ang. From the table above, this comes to 50.8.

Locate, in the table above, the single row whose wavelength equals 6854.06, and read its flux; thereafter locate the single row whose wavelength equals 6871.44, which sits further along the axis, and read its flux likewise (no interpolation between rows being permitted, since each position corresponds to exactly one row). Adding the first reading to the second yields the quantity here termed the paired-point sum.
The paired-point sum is 13.0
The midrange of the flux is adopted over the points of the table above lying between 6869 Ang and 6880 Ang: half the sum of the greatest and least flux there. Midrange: 6.42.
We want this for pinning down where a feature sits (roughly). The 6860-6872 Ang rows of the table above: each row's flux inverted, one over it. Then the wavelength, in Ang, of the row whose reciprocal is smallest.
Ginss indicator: 6865.12 Ang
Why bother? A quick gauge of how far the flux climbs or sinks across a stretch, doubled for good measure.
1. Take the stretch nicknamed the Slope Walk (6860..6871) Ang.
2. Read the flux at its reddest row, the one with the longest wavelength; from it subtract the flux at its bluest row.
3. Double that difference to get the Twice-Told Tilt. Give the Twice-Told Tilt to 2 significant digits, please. -1.5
